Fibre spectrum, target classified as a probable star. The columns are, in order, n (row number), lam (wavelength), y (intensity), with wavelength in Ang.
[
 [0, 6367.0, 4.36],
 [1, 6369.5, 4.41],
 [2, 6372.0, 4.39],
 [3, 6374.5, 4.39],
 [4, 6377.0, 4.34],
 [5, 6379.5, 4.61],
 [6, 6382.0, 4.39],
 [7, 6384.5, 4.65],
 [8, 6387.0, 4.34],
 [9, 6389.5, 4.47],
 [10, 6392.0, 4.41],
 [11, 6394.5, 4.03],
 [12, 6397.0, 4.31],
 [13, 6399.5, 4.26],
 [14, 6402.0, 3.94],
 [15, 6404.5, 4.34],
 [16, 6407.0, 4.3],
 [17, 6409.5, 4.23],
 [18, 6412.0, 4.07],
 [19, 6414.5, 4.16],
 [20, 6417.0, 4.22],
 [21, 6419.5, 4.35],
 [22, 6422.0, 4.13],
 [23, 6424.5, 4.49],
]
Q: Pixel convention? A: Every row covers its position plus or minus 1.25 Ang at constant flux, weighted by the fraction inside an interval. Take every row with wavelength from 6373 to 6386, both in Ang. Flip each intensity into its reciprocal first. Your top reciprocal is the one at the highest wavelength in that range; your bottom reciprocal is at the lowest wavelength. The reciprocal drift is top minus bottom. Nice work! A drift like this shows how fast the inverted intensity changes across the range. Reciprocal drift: -0.013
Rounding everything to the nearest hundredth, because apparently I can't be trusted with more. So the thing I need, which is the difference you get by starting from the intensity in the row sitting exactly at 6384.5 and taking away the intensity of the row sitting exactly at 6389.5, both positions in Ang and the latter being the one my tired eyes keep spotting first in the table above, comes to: 0.18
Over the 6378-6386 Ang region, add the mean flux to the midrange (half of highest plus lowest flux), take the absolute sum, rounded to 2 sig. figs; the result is 9.1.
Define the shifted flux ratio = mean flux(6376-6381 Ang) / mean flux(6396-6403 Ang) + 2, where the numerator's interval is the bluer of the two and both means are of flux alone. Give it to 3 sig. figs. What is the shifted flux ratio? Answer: 3.07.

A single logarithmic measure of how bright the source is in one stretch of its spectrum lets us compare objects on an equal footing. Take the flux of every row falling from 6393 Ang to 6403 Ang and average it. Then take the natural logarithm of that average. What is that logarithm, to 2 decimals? 1.42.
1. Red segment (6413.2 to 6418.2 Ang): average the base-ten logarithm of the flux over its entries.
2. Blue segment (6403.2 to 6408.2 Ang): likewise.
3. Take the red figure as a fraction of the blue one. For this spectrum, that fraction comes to 0.98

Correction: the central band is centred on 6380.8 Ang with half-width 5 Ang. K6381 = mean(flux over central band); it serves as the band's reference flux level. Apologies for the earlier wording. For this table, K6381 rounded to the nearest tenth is 4.5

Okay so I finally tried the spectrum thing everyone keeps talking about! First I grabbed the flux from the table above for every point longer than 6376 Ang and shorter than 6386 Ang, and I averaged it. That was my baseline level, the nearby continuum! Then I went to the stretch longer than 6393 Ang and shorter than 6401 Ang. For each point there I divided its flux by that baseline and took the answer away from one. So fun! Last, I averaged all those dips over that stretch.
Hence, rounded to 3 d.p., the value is 0.066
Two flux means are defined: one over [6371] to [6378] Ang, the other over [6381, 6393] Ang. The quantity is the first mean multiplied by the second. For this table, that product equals 19.5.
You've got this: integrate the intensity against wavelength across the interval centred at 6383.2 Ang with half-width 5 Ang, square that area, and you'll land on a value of 2023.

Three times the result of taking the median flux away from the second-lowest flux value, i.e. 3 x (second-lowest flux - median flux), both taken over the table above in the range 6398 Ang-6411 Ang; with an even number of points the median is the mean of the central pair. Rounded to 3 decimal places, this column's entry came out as -0.090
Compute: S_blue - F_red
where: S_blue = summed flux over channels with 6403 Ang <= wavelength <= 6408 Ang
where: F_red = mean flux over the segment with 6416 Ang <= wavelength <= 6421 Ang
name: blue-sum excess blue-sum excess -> 4.36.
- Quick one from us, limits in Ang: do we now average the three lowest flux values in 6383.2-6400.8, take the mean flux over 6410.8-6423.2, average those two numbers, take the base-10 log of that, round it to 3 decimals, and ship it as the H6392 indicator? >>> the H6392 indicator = 0.623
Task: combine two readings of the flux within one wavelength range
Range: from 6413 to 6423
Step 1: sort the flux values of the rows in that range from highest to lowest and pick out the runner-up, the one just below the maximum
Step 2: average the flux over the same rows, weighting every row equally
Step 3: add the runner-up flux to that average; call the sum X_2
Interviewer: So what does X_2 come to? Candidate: 8.4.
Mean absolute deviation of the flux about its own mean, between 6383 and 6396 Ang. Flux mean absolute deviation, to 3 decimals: 0.156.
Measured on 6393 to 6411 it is 0.124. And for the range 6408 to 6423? 0.073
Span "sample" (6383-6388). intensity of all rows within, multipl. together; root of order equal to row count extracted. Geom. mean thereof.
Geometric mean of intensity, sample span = 4.49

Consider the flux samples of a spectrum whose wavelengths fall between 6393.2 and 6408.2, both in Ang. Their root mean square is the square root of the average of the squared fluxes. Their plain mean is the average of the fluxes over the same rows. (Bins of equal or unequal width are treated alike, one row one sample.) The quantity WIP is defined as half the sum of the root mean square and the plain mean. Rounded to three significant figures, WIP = 4.20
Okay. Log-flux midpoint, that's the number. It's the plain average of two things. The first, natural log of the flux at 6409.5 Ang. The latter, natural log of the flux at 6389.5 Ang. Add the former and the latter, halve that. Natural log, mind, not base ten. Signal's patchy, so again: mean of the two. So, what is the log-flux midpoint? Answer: 1.47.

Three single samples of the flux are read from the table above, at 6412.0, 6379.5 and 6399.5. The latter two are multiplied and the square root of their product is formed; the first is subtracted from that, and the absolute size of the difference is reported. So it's 0.36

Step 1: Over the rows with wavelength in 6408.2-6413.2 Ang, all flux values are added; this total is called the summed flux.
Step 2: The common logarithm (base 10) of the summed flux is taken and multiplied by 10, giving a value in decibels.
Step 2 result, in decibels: 9.19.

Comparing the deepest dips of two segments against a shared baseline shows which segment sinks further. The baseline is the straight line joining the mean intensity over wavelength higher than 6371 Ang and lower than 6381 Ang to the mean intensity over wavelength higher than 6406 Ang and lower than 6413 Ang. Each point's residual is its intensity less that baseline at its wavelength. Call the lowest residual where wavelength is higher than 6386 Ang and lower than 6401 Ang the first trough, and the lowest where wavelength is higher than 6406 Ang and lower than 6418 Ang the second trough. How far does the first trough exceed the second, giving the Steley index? -0.2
